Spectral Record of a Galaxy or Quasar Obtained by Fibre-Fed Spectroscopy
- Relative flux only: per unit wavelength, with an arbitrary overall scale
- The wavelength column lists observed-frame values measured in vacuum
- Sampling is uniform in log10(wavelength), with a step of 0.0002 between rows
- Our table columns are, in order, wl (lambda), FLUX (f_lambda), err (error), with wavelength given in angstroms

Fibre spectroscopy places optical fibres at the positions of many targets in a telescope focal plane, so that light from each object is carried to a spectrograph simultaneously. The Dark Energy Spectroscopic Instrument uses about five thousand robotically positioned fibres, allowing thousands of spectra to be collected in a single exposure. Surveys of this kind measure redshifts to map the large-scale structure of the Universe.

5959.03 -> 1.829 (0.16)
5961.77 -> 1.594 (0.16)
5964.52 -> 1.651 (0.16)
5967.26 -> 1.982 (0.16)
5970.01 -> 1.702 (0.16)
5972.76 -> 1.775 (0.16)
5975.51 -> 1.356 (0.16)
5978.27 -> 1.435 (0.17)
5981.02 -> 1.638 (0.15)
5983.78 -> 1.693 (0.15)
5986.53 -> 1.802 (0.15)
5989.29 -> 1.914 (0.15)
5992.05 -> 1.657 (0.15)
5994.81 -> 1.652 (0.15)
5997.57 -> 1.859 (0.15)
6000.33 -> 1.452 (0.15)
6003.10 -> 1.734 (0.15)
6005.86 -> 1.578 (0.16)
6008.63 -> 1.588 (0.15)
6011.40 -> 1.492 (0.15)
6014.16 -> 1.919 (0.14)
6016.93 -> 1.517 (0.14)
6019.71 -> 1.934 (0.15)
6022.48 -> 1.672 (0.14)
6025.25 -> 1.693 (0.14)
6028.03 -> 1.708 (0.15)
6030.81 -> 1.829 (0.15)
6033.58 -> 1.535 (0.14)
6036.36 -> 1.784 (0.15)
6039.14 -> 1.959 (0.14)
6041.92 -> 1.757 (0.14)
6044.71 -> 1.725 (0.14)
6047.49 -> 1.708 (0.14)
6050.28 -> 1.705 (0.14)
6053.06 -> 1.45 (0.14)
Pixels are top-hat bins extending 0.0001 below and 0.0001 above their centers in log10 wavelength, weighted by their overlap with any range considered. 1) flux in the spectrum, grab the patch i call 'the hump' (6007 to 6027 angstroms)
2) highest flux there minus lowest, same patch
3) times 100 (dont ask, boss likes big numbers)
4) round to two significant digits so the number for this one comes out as 44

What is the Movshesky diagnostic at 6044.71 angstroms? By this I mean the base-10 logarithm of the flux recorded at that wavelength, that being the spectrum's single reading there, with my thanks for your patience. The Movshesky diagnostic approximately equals 0.24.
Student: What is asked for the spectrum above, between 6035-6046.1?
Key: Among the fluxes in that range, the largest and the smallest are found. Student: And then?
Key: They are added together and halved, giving 1.84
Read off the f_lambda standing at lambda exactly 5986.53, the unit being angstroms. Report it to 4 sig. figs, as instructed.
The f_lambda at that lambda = 1.802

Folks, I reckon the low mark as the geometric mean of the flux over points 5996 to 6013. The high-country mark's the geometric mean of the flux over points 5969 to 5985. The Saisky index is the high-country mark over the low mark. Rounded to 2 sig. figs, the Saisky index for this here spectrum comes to 0.99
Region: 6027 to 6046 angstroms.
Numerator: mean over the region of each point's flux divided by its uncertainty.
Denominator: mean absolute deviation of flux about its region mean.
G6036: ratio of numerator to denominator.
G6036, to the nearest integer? 141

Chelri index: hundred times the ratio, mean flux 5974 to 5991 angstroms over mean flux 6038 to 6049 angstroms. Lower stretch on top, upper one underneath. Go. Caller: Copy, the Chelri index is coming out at 92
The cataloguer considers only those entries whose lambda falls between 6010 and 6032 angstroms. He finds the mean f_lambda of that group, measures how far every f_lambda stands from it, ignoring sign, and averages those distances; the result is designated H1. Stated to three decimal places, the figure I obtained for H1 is 0.130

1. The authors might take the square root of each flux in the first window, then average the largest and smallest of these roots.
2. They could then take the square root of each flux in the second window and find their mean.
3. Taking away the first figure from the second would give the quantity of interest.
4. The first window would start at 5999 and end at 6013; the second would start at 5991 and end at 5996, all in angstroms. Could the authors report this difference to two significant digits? 0.025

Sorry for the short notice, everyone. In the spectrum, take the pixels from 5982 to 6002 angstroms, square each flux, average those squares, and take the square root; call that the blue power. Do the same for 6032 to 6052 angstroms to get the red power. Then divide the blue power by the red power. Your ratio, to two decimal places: 0.99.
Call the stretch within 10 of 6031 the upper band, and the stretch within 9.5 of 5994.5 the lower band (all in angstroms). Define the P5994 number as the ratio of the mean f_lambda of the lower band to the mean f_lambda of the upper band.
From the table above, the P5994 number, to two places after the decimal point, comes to 0.99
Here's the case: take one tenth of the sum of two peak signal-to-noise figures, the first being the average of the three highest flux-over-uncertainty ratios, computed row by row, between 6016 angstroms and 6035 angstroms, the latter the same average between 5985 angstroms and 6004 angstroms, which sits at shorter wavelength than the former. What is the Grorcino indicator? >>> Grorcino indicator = 2.48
